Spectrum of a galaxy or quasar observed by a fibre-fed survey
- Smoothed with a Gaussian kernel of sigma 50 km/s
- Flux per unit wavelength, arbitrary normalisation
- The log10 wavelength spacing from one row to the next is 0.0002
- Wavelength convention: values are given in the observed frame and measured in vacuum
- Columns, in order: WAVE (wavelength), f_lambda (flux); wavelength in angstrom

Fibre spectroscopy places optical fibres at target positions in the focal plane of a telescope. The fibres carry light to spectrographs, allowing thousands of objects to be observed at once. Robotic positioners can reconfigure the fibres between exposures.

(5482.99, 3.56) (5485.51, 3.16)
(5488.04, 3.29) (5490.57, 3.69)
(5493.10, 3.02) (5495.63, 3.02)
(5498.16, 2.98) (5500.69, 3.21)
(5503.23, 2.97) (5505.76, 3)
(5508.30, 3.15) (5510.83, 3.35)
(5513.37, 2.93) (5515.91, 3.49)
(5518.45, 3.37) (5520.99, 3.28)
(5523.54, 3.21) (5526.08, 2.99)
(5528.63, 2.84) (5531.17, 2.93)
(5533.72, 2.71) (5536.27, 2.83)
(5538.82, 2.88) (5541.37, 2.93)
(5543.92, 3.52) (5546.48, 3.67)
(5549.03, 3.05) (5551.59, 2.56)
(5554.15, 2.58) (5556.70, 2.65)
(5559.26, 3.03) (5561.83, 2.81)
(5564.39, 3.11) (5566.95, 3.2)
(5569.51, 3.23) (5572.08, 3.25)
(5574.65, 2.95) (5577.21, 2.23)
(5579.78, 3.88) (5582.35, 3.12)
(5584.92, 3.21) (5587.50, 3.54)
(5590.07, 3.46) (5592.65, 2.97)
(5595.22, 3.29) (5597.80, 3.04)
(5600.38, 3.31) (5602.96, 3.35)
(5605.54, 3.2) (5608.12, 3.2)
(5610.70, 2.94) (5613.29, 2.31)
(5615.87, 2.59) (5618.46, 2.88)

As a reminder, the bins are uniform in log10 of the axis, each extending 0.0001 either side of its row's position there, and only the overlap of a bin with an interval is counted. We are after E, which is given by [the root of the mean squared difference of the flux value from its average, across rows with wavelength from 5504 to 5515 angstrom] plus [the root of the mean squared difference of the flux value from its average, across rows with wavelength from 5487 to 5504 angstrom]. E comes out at 0.40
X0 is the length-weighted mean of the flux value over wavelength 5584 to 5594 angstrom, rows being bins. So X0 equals 3.30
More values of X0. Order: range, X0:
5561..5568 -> 3.05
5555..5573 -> 3.03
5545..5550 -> 3.38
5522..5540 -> 2.92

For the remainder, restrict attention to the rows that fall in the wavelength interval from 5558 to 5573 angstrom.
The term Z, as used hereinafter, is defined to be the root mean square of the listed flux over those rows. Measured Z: 3.11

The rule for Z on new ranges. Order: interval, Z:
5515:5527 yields 3.27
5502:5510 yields 3.04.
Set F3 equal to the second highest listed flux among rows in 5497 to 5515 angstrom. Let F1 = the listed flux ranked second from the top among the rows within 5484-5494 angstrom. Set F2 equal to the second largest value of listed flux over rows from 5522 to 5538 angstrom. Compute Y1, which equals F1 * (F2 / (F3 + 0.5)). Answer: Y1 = 2.65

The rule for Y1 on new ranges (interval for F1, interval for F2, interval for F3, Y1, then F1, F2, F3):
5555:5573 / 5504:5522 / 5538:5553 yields 2.71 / 3.23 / 3.37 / 3.52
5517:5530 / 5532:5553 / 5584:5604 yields 2.92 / 3.28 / 3.52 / 3.46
